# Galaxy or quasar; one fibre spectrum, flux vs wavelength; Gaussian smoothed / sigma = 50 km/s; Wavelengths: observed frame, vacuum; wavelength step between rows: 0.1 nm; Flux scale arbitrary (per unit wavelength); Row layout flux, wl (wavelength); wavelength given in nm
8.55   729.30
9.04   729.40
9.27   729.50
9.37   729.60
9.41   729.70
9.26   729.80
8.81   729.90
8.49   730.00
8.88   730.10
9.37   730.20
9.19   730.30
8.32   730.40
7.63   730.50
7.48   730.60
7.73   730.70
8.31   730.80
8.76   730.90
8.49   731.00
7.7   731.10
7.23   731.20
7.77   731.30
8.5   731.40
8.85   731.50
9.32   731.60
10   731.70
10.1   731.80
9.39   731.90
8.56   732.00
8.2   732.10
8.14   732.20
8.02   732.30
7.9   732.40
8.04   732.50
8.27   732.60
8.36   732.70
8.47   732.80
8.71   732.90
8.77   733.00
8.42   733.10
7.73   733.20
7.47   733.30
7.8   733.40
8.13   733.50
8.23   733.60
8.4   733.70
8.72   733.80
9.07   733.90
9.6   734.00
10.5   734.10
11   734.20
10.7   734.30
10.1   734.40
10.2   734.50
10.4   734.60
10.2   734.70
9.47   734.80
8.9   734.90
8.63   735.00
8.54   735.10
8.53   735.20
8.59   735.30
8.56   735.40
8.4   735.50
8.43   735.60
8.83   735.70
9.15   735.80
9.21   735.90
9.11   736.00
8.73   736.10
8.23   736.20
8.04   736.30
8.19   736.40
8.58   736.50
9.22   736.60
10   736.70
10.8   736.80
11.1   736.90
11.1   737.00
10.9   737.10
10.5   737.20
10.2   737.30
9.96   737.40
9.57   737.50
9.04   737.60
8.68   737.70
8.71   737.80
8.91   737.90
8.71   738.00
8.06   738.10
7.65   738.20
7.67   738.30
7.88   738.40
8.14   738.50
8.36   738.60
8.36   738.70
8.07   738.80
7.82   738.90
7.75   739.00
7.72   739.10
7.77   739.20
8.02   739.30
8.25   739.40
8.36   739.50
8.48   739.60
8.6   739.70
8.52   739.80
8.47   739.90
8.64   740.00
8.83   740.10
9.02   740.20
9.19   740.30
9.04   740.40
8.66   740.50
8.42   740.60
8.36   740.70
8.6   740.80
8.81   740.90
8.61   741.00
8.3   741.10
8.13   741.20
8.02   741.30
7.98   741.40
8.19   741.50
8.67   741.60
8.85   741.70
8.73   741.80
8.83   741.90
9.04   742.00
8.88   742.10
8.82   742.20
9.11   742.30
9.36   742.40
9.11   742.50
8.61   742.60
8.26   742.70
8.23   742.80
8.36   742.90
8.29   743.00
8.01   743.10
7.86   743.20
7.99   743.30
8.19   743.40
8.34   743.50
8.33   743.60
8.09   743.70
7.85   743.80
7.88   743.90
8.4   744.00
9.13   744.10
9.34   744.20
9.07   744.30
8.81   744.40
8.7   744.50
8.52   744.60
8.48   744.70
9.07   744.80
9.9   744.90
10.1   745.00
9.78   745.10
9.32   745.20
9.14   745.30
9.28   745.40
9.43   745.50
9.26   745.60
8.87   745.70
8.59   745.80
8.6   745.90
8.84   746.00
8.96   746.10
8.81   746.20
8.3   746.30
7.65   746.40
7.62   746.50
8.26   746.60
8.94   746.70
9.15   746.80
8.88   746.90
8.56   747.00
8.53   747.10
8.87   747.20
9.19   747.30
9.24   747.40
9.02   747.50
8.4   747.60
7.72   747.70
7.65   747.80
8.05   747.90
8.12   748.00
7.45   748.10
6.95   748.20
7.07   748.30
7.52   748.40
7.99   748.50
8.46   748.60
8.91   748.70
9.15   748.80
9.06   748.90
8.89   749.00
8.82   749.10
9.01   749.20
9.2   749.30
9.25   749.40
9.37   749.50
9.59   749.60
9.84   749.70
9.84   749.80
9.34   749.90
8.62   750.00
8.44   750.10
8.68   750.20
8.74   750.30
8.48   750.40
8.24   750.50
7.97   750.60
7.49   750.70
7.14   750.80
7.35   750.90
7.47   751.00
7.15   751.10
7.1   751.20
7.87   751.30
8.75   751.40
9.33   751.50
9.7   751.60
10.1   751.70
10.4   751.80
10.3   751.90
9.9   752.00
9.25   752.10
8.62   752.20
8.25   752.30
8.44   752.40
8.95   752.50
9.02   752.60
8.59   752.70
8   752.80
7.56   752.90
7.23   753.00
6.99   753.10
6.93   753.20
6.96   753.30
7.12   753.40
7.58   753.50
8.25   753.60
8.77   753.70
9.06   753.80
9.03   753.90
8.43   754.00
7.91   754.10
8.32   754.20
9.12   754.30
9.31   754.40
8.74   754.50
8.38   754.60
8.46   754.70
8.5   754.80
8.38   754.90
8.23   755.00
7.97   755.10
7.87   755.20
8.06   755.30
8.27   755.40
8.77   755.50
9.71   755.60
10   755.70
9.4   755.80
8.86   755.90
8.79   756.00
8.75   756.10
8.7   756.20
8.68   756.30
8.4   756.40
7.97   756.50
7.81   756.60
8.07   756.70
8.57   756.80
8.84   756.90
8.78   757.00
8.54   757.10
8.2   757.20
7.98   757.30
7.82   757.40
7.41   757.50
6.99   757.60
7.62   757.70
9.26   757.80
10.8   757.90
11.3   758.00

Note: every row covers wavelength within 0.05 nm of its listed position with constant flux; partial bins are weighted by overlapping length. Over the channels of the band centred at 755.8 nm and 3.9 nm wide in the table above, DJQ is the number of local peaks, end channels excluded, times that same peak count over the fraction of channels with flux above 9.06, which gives 125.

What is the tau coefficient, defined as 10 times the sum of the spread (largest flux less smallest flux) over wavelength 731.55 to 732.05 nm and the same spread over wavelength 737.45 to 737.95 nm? 24.3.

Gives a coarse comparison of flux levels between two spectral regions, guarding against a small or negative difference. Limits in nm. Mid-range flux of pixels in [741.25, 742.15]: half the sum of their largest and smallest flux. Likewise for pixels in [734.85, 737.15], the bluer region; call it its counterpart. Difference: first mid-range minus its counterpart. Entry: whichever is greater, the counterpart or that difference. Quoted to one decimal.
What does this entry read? 9.6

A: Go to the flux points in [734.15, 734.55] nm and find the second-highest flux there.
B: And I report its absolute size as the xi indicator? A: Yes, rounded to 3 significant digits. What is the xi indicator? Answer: 10.7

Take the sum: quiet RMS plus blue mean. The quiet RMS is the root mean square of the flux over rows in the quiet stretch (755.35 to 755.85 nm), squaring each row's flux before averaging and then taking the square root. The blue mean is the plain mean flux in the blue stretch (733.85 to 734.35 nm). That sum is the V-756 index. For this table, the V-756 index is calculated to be 19.4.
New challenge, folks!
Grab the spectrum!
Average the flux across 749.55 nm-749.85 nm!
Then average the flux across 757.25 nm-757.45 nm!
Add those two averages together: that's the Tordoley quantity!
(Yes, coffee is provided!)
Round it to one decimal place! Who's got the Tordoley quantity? 17.7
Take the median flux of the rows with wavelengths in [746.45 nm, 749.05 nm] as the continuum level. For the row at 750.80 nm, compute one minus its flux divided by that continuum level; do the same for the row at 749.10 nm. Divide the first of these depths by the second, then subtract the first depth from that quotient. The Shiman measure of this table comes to -4.3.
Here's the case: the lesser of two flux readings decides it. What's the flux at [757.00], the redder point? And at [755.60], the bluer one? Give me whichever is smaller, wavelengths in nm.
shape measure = 8.78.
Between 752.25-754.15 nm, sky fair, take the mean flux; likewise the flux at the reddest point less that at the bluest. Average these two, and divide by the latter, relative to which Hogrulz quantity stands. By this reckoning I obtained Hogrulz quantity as -11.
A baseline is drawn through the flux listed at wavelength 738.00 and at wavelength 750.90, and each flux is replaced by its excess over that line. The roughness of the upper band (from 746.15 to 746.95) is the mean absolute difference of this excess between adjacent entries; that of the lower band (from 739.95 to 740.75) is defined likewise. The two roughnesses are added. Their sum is 0.62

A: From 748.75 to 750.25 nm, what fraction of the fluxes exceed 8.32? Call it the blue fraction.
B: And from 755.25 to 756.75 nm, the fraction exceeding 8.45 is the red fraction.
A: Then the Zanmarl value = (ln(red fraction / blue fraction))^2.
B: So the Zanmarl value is 0.26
